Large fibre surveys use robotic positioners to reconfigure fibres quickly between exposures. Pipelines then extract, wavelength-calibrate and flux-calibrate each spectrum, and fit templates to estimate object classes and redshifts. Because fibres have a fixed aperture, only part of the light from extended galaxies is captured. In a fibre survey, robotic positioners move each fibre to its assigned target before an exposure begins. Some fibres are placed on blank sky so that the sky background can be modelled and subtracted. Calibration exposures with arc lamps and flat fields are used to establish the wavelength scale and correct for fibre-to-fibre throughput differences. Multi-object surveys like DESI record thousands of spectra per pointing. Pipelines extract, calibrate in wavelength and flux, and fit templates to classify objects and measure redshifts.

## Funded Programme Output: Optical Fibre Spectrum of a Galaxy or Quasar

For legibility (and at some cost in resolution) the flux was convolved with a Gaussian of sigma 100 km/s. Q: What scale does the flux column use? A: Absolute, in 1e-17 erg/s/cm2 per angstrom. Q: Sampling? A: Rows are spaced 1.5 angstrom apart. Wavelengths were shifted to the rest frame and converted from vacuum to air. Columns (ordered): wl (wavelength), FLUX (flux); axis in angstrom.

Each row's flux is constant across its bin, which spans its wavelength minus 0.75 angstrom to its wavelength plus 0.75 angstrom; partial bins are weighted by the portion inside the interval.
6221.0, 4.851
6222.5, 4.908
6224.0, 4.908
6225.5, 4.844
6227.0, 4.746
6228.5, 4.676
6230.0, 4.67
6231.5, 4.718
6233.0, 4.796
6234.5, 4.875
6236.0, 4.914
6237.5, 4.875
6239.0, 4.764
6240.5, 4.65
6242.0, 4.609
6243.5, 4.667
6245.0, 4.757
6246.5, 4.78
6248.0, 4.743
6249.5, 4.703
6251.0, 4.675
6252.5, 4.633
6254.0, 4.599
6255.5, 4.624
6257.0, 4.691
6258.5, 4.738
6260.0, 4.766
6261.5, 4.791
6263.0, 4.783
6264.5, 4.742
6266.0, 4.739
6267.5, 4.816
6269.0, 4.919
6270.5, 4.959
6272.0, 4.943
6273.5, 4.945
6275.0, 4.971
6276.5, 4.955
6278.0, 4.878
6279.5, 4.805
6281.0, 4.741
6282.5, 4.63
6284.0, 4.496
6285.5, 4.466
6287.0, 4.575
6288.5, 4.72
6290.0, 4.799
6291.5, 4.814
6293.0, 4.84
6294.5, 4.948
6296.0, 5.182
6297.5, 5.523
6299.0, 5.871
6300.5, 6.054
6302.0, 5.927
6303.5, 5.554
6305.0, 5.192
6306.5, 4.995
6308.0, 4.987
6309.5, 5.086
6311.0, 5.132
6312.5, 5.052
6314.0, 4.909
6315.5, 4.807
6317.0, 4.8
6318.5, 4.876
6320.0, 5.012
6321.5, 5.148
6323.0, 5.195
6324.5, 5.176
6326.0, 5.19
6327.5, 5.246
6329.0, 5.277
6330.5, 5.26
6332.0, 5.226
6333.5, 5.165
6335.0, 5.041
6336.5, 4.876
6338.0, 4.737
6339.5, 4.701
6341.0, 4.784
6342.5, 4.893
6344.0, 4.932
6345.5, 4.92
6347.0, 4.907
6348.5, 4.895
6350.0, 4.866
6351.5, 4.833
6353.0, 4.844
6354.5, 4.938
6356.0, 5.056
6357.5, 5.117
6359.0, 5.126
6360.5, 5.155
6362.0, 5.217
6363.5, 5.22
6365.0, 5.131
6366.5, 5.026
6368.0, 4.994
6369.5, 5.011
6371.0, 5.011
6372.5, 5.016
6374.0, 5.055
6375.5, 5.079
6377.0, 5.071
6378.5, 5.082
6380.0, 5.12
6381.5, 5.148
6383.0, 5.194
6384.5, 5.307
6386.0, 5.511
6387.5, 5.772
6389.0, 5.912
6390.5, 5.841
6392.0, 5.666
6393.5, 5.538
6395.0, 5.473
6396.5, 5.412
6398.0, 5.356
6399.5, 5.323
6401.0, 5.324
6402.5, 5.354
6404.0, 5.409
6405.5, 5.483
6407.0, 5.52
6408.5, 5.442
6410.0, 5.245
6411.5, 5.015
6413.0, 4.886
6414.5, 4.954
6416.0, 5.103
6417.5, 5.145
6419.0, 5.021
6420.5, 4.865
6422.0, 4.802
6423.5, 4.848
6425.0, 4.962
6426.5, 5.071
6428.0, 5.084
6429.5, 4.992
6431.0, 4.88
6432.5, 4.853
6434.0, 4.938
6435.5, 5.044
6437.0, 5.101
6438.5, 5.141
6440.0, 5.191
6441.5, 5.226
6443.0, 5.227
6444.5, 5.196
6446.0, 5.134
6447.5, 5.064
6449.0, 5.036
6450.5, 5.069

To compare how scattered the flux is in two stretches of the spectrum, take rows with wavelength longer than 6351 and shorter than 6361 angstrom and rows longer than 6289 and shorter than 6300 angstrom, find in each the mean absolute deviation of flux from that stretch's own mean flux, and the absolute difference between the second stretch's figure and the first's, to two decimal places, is 0.21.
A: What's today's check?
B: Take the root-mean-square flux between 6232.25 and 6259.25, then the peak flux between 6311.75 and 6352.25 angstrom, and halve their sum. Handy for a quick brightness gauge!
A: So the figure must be 5.00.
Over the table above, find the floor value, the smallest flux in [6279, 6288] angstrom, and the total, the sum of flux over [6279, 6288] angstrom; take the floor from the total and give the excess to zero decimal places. 23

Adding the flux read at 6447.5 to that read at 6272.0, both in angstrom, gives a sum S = 10.0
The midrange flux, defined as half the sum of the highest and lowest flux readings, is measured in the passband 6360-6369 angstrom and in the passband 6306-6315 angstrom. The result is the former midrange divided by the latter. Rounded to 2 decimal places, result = 1.02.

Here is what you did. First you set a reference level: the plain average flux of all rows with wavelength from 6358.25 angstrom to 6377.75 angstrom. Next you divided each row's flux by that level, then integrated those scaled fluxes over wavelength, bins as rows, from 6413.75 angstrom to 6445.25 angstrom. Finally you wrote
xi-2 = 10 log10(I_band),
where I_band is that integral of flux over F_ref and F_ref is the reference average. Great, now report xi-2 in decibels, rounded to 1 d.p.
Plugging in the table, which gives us 14.9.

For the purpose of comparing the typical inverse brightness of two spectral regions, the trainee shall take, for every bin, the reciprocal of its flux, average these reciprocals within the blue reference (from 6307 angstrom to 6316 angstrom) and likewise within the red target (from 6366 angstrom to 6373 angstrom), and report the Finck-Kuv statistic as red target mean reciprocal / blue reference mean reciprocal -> 1.00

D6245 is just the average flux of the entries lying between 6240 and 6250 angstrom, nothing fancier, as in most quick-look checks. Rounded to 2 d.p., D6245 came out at 4.70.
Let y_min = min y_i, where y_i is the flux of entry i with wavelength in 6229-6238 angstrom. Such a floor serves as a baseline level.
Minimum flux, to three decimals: 4.670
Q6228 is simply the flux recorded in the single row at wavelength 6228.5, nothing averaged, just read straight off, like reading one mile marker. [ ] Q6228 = 4.676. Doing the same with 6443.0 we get 5.227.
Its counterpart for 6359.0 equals 5.126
